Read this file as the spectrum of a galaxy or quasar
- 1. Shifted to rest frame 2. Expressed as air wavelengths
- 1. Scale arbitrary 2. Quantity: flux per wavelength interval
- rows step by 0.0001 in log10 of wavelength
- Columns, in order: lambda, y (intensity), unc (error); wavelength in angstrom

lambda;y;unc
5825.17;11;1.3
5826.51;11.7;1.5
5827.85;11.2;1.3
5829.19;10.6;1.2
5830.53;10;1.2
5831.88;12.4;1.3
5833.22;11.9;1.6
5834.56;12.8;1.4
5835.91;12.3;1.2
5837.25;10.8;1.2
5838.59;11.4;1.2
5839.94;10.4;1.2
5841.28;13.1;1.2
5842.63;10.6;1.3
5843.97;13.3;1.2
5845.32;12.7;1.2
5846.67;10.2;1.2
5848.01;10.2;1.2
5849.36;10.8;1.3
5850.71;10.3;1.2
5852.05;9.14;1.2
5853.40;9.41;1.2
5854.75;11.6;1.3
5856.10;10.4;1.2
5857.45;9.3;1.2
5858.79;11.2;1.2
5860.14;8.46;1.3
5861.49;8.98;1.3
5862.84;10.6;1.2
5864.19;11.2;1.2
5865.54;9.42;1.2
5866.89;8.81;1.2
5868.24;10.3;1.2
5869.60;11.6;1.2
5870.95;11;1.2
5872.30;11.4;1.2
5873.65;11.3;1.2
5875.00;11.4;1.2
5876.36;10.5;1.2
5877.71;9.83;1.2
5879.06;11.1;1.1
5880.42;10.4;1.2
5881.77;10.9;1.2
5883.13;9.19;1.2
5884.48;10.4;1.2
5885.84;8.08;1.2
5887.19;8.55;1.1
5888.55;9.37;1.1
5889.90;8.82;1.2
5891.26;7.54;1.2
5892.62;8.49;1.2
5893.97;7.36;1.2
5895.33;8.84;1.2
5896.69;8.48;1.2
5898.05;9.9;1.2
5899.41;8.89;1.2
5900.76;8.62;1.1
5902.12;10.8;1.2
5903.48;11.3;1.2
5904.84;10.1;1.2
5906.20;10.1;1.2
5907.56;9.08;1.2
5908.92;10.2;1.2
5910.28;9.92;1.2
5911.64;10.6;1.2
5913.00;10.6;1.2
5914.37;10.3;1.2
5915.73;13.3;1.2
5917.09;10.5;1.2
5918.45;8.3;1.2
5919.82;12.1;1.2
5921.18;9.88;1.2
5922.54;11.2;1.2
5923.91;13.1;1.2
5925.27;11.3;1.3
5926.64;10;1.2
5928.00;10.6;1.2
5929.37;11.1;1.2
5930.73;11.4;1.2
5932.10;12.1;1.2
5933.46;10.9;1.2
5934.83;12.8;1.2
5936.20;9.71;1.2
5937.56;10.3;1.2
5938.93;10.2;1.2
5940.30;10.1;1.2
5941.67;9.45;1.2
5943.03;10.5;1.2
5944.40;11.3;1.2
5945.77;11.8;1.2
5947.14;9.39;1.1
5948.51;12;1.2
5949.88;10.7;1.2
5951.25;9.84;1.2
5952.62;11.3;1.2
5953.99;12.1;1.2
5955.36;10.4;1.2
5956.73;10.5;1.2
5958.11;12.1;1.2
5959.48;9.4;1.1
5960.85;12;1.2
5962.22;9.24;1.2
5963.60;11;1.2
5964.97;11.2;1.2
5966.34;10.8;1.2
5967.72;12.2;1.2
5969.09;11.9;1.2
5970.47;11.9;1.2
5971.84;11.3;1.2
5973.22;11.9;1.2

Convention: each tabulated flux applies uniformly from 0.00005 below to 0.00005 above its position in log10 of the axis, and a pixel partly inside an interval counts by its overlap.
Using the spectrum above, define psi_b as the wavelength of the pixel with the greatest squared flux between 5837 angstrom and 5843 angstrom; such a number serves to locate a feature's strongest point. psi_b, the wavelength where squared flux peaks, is 5841.28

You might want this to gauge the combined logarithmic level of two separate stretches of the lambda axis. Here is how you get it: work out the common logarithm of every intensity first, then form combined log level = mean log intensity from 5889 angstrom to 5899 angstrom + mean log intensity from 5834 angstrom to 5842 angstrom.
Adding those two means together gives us 1.997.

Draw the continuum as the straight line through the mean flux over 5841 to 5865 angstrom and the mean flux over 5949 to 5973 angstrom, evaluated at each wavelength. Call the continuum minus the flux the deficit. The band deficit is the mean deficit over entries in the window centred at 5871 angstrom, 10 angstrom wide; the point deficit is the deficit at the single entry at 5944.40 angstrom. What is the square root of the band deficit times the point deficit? 0.19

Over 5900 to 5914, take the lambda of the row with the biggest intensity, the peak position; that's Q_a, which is 5903.48 angstrom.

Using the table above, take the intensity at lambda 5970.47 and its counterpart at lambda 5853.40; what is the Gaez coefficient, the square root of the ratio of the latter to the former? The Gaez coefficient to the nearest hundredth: 0.89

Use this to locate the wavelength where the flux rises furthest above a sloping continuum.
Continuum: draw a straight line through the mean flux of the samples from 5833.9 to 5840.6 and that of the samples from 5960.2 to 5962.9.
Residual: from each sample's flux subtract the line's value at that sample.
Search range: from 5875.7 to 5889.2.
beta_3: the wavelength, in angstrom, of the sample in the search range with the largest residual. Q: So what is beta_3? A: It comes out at 5879.06 angstrom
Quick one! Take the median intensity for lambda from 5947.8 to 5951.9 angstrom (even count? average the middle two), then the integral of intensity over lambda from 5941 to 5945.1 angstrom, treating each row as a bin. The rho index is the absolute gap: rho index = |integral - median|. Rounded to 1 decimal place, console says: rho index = 32.1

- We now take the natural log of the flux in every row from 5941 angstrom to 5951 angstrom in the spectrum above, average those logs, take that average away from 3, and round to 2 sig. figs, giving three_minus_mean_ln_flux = 0.63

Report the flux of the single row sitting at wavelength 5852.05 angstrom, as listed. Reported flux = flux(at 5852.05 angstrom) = 9.14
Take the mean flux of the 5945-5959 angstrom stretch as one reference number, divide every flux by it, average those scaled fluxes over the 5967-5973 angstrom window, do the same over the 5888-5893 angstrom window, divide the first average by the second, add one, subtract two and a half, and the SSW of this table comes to -0.12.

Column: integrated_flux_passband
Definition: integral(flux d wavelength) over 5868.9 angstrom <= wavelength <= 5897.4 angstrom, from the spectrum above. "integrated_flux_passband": 277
